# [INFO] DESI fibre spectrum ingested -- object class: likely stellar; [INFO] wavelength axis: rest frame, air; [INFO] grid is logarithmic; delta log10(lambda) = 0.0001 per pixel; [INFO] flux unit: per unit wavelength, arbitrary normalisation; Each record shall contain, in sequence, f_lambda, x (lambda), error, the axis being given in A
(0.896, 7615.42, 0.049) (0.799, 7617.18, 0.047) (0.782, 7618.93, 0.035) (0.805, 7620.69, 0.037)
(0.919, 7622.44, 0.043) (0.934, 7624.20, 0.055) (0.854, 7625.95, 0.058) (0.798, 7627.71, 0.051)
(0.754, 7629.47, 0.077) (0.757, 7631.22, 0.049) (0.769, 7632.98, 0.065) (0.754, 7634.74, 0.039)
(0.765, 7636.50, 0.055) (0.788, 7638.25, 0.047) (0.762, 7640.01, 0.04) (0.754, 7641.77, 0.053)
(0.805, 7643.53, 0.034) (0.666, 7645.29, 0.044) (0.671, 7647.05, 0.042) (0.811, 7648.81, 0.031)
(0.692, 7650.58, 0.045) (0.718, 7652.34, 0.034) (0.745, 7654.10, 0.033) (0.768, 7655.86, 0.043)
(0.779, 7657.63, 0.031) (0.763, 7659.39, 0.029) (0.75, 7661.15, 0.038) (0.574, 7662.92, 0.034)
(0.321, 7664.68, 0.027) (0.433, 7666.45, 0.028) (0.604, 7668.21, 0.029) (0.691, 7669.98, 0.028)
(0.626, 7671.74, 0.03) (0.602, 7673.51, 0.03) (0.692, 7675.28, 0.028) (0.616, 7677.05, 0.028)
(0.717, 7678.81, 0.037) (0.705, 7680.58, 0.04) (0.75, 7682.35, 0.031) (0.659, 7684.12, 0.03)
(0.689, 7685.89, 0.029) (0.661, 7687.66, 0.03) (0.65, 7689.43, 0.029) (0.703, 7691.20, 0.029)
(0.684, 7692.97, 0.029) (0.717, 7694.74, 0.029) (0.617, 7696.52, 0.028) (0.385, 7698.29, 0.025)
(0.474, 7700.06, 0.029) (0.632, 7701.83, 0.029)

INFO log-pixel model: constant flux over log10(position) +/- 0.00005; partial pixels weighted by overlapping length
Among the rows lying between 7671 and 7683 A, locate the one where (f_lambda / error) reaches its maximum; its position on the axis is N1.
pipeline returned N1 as 7675.28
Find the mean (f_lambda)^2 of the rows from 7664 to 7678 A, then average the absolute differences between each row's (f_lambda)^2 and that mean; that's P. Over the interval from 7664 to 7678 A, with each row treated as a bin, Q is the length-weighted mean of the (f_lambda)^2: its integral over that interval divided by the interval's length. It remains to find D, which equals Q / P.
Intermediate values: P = 0.099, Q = 0.35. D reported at 3.5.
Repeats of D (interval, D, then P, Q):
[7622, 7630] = 7.1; 0.103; 0.73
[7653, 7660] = 39.1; 0.015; 0.58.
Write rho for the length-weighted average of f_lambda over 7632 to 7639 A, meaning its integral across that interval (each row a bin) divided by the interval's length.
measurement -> 0.77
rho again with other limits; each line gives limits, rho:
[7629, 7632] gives 0.76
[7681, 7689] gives 0.69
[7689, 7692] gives 0.68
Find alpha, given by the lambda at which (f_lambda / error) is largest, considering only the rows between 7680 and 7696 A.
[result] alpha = 7694.74 A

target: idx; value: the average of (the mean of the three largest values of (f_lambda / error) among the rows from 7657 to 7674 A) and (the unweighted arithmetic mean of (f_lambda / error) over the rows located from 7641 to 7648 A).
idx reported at 21.3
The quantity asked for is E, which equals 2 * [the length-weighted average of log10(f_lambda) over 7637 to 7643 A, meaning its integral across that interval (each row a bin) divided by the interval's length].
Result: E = -0.23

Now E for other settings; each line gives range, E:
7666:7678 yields -0.43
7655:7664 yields -0.30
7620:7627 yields -0.11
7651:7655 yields -0.28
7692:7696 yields -0.32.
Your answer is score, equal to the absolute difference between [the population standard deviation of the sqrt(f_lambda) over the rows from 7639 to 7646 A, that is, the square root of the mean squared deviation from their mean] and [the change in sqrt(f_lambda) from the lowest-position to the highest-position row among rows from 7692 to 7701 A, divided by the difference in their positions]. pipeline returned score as 0.049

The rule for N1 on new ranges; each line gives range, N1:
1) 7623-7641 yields 7634.74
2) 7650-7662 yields 7659.39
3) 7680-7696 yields 7694.74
